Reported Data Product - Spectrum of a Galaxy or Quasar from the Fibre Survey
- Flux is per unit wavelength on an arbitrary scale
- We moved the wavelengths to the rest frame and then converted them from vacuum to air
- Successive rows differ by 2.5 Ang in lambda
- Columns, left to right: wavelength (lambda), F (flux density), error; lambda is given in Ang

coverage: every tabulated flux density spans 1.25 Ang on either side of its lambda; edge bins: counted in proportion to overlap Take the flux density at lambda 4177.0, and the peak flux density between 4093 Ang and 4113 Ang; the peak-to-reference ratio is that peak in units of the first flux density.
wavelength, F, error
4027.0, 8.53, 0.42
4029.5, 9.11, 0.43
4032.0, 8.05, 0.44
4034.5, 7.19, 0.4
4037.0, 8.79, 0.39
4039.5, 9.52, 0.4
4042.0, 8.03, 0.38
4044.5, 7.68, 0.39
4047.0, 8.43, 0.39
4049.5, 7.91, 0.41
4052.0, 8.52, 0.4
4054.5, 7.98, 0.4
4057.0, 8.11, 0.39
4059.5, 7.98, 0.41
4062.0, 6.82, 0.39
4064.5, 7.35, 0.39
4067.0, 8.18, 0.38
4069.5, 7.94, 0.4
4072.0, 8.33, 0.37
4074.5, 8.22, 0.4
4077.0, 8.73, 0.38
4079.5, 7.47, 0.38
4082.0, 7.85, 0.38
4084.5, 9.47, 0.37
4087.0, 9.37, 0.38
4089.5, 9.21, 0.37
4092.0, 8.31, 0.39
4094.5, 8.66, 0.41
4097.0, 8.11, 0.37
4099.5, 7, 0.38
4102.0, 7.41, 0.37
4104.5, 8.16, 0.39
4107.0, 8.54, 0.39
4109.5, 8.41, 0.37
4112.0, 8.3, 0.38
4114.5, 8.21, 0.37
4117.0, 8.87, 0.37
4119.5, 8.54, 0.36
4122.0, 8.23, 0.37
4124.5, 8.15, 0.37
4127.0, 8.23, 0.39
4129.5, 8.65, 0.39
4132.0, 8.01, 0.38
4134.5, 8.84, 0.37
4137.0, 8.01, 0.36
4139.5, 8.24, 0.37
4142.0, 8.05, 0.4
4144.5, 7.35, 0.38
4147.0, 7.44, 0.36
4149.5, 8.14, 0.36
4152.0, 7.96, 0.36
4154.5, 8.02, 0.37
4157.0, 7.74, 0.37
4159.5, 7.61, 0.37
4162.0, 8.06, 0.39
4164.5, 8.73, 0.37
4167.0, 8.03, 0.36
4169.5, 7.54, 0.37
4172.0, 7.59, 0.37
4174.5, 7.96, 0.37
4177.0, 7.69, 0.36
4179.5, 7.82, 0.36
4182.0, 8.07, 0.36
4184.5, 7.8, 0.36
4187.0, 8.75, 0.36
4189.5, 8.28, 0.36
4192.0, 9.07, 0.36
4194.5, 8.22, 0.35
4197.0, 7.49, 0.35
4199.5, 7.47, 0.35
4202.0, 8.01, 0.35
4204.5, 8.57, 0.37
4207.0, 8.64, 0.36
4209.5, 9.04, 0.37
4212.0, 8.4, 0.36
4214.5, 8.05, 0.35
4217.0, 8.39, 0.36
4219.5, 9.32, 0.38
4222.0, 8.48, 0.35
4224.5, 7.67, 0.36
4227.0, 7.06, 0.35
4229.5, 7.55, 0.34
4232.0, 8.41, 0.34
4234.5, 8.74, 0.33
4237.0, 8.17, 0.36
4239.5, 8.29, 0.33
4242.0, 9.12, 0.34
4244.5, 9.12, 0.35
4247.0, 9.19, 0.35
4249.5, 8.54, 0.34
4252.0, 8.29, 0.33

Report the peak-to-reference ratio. 1.13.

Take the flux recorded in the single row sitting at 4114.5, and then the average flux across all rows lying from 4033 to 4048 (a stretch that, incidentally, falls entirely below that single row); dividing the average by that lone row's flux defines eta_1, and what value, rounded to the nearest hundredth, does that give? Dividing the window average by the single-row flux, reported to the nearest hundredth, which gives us 1.01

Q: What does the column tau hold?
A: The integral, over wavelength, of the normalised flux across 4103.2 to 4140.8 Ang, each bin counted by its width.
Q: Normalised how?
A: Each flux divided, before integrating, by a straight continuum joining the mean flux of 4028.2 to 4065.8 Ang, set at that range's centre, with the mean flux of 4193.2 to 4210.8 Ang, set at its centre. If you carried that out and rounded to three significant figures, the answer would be 38.5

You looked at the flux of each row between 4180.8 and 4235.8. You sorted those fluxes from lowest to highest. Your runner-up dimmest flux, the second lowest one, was 7.47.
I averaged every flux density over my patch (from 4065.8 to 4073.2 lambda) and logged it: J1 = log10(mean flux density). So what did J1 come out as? 0.91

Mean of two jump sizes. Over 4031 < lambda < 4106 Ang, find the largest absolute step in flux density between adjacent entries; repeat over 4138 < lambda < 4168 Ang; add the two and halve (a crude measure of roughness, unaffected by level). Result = 1.16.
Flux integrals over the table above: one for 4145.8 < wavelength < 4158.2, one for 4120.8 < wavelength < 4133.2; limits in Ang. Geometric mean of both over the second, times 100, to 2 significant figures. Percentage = 98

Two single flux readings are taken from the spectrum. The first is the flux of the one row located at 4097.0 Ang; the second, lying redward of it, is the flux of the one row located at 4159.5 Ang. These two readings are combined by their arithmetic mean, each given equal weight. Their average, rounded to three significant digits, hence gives 7.86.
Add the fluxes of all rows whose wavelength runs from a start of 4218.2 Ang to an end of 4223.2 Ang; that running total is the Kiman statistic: 17.8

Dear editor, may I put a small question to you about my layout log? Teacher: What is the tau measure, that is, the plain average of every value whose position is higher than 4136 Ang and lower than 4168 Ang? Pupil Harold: 7.95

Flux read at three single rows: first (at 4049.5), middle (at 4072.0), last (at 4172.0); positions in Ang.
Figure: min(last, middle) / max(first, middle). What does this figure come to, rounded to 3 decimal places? 0.911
